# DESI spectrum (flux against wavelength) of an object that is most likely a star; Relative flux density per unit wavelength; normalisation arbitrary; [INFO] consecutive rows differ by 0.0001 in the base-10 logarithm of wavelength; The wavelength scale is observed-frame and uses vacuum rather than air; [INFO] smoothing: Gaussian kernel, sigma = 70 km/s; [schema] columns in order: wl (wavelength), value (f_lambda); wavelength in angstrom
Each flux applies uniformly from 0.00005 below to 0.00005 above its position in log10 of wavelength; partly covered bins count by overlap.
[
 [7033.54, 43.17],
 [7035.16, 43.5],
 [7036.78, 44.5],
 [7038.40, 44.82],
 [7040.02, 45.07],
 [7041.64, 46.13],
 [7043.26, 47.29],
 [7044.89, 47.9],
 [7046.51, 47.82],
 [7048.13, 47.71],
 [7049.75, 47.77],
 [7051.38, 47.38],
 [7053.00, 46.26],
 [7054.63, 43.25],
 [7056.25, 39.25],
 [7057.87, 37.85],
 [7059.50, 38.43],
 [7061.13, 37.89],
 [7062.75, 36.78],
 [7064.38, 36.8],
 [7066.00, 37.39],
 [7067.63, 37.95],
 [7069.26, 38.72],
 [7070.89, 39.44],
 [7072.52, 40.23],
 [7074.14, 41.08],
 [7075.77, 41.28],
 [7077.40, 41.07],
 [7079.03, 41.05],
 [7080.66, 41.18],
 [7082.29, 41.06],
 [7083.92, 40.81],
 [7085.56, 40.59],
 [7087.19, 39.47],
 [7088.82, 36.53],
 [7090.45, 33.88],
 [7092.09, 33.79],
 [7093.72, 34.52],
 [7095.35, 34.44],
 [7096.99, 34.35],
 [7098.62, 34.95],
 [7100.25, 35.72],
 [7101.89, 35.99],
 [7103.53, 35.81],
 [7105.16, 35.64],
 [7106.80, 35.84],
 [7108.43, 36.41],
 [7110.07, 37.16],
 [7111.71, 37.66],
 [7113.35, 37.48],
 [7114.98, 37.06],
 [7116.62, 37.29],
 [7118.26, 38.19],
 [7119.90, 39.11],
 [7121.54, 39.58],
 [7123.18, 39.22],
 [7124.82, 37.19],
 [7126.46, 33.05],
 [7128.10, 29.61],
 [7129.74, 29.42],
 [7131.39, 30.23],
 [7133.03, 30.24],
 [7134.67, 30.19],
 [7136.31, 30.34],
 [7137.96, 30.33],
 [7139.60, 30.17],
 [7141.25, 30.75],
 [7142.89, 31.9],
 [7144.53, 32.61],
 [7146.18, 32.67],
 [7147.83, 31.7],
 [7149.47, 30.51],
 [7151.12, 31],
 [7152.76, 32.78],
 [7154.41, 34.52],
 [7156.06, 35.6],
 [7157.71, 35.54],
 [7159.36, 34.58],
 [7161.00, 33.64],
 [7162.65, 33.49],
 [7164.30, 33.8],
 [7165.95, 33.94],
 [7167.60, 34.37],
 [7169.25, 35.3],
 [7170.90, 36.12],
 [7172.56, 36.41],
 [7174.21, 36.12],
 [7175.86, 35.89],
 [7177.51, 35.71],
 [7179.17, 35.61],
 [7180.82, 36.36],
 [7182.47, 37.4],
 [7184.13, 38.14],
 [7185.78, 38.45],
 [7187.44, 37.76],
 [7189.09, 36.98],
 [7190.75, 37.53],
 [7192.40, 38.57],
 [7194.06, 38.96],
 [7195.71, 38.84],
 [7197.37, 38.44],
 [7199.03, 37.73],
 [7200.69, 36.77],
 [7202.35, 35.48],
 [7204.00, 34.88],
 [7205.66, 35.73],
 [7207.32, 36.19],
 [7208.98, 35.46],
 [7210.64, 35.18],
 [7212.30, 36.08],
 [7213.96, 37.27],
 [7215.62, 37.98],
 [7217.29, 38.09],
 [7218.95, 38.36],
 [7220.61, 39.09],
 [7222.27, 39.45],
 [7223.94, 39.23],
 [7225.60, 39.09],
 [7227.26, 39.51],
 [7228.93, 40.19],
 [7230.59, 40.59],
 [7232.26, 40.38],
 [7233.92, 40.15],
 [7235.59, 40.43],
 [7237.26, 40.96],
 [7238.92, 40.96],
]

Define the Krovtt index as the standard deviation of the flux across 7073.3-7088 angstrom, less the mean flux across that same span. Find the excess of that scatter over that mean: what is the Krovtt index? -40.3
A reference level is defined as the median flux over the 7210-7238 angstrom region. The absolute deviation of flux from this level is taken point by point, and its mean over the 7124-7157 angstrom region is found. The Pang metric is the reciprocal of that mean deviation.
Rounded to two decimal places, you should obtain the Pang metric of 0.13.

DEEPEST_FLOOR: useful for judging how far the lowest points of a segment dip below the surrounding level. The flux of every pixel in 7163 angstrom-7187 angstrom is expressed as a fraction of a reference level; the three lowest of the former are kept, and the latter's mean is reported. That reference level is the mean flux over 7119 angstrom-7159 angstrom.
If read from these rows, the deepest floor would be 1.04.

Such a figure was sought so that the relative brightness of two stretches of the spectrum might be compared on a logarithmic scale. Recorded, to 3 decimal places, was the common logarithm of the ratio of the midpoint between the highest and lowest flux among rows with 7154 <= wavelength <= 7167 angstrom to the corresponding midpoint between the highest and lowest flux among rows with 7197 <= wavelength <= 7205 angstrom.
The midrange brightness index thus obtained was -0.026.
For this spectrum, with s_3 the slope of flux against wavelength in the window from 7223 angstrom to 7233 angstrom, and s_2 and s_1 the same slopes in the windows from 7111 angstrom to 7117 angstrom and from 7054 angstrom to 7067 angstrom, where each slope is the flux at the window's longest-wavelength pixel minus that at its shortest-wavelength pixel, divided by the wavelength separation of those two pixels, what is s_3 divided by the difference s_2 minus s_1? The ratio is 0.31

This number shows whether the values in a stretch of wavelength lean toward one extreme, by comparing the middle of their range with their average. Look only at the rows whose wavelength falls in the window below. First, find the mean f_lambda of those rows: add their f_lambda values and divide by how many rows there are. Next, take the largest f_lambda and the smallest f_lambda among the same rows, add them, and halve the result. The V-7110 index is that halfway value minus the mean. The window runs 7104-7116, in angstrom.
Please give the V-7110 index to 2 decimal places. -0.10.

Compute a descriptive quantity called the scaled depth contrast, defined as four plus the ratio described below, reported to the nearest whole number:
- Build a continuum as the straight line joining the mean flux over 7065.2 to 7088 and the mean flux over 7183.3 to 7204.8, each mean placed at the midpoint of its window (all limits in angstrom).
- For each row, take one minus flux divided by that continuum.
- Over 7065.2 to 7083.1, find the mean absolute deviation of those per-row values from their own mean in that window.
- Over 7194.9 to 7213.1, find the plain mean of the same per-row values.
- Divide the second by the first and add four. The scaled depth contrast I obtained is 5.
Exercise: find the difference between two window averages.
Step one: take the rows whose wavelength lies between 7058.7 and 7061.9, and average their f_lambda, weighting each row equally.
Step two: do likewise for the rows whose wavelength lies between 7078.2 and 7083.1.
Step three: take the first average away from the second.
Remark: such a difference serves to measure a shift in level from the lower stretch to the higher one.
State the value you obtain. 3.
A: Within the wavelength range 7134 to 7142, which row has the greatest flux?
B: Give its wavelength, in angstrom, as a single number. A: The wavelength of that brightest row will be 7141.25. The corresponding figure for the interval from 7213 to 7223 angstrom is 7222.27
